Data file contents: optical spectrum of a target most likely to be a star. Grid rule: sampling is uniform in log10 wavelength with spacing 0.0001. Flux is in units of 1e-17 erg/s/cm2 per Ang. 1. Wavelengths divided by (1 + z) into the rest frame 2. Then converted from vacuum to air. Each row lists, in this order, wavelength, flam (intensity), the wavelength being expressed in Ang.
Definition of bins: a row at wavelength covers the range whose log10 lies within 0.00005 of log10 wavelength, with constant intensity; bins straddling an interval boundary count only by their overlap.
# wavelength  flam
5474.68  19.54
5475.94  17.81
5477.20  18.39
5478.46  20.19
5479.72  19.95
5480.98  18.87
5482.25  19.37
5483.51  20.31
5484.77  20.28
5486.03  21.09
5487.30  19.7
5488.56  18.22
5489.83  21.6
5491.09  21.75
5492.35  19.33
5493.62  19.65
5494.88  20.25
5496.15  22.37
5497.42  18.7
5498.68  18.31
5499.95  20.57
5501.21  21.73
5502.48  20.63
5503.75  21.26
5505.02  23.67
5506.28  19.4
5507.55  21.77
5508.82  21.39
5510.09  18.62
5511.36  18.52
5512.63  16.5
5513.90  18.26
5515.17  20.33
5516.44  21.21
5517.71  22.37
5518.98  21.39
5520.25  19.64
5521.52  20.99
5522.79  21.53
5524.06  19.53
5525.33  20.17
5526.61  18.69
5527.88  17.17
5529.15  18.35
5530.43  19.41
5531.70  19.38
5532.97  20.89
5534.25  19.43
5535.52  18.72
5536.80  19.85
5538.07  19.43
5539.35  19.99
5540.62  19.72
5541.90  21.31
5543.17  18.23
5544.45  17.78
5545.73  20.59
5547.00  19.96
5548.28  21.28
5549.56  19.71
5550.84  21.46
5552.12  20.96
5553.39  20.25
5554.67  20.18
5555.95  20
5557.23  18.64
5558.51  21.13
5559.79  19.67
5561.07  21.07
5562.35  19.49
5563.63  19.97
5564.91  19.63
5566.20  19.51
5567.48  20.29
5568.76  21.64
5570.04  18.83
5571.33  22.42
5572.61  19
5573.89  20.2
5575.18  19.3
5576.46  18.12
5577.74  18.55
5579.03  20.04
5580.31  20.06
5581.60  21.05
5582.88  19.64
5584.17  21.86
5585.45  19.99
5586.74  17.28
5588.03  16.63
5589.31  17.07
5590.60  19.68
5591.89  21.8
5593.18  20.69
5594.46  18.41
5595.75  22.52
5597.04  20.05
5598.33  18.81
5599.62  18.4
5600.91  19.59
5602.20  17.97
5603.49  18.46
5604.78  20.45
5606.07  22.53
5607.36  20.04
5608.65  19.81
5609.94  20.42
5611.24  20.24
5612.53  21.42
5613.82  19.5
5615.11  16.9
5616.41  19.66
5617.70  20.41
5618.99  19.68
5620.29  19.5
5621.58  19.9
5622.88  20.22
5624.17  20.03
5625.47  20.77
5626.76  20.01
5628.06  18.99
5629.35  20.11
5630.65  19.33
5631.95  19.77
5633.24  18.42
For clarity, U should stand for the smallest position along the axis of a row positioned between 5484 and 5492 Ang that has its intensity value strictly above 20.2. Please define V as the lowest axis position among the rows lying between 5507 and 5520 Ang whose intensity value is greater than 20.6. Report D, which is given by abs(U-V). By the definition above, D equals 22.8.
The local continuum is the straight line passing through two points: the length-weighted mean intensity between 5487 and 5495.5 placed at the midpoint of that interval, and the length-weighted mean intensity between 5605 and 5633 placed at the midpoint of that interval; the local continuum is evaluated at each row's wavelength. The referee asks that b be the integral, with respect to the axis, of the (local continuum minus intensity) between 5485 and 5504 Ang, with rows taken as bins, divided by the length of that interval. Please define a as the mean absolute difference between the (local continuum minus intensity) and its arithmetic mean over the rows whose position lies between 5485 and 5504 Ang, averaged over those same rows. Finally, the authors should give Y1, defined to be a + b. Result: 0.87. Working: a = 1.10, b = -0.23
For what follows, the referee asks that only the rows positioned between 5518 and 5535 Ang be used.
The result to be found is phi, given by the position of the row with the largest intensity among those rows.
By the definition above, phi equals 5522.79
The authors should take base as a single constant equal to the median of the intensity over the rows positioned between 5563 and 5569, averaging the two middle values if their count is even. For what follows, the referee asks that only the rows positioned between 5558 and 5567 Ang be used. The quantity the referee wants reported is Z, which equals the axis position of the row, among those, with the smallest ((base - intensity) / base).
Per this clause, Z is 5558.51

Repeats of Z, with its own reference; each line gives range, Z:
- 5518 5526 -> 5522.79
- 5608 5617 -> 5612.53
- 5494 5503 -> 5496.15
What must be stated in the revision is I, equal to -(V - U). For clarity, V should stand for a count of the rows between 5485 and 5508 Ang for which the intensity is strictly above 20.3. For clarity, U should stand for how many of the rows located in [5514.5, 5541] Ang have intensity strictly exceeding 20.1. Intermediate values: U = 8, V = 10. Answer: -2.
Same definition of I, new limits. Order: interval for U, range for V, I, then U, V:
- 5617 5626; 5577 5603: -2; 3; 5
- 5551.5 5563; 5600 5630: -1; 5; 6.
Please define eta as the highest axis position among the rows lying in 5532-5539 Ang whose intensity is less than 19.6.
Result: 5538.07 Ang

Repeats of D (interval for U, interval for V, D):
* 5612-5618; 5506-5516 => 105.0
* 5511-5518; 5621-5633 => 110.3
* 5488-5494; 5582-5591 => 94.3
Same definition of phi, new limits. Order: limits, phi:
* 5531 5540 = 5532.97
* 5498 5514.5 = 5505.02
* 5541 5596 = 5595.75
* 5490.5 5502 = 5496.15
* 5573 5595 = 5584.17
